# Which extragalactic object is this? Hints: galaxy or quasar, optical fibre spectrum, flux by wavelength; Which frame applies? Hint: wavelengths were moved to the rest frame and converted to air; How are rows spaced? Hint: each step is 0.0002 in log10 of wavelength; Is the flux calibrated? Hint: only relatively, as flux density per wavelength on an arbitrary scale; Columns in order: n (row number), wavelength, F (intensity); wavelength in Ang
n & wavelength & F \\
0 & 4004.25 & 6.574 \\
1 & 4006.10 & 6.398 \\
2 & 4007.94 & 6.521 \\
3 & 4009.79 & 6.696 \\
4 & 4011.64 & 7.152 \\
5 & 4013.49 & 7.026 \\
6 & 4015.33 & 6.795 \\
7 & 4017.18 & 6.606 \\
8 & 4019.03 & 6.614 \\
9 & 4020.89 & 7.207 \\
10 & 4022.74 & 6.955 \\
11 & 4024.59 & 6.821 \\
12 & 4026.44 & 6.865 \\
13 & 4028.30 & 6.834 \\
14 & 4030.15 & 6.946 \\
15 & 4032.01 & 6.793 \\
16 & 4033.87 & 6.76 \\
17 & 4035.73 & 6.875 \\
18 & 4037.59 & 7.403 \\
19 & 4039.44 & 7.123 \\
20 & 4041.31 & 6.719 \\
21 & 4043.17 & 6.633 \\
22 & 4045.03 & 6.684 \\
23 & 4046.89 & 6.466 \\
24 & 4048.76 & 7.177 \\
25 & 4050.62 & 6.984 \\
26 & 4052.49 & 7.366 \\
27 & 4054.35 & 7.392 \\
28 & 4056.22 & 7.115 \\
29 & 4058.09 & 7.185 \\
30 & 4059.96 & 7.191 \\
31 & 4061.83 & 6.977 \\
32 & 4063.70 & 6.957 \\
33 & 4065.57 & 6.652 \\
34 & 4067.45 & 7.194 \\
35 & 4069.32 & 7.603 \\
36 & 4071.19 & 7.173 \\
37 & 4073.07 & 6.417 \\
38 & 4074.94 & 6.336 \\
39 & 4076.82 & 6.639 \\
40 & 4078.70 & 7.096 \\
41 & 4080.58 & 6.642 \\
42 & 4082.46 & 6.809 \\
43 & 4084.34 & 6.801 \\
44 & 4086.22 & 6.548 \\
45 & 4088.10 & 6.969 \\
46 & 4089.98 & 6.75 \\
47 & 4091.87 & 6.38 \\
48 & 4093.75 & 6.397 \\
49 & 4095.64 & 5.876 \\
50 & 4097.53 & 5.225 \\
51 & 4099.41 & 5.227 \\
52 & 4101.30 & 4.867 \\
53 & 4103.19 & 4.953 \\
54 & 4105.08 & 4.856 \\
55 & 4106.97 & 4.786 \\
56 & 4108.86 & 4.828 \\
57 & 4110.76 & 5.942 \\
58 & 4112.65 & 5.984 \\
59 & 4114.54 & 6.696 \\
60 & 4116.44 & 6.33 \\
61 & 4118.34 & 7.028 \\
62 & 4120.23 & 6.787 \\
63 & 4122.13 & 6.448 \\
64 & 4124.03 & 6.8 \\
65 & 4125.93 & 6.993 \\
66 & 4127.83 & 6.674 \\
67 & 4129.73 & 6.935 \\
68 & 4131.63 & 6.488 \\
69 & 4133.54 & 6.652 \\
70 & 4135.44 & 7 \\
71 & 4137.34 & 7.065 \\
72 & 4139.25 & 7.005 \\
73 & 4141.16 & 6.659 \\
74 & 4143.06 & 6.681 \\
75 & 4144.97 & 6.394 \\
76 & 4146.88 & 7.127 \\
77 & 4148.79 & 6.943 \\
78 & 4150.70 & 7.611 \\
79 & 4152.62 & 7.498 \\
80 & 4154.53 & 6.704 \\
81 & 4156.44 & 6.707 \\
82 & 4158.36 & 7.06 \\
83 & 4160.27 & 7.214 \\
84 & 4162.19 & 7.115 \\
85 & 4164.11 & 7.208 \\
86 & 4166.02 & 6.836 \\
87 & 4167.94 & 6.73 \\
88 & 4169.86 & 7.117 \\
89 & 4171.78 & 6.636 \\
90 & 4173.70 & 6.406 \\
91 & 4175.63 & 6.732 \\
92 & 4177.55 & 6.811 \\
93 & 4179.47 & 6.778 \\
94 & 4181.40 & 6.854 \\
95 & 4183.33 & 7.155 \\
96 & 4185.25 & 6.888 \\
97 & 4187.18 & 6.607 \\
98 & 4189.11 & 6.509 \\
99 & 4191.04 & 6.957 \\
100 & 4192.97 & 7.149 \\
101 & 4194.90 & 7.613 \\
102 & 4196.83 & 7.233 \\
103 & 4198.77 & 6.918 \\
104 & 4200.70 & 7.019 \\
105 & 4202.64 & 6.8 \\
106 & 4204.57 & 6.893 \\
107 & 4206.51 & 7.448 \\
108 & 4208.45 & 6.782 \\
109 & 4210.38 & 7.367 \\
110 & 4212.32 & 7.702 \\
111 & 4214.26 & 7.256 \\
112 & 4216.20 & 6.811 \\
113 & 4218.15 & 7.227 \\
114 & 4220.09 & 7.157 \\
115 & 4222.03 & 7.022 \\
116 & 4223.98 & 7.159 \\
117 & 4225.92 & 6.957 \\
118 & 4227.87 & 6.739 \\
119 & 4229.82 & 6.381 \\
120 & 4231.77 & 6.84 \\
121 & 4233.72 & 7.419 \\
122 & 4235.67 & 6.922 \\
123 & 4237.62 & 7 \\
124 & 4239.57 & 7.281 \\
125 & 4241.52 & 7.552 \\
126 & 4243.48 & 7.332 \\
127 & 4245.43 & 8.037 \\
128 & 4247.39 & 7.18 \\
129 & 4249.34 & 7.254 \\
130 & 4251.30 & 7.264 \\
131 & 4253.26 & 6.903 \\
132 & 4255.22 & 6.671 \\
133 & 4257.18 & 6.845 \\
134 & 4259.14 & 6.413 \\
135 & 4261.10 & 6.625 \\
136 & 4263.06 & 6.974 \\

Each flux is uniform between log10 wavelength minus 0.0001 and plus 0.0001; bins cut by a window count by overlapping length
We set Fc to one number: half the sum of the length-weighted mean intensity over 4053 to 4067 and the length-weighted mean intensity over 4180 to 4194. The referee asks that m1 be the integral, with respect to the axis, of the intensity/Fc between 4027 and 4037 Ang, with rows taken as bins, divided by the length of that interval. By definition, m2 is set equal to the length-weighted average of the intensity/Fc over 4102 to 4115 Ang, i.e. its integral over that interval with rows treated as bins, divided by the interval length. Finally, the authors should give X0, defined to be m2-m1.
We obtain -0.21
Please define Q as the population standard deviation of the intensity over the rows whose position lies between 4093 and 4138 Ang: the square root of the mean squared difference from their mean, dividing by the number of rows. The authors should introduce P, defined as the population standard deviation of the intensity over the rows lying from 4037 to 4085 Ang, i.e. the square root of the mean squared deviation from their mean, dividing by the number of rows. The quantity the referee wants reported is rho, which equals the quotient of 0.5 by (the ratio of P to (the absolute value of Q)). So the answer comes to 1.2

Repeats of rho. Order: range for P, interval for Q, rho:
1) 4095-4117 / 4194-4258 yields 0.3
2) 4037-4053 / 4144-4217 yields 0.5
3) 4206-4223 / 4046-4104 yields 1.3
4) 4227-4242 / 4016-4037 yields 0.2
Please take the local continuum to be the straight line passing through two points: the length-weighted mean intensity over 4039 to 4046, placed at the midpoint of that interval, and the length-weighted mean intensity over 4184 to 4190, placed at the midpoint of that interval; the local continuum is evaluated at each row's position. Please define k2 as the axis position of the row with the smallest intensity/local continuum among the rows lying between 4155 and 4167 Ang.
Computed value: 4156.44 Ang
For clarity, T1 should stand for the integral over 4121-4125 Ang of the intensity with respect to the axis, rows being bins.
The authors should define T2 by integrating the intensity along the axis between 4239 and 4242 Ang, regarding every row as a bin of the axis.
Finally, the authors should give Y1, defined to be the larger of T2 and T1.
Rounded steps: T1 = 26.5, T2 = 22.3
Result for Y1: 26.5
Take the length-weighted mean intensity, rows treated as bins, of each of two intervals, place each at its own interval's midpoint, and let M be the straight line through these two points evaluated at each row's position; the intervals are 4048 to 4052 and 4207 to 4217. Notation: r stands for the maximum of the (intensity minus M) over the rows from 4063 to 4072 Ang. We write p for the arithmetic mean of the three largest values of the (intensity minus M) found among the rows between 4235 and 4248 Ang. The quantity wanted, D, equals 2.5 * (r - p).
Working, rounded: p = 0.41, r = 0.48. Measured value 0.2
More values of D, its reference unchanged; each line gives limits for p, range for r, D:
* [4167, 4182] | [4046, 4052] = 0.8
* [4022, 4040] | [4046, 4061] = 0.5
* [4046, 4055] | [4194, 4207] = 0.5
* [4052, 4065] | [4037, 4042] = 0.2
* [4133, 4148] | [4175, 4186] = 0.2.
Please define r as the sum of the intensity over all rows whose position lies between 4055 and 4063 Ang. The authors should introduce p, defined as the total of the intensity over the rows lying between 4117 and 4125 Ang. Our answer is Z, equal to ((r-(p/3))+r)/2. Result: 24.0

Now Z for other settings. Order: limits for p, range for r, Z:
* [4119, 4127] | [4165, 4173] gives 22.8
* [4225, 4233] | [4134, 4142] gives 23.2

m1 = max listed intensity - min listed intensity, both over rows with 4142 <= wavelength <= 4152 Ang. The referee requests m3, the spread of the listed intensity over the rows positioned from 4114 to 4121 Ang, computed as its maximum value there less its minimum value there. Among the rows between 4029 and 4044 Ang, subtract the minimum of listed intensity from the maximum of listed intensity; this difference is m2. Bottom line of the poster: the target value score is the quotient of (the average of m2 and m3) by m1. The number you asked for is 0.6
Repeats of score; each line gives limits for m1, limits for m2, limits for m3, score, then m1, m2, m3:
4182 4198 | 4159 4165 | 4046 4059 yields 0.5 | 1.1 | 0.1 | 0.93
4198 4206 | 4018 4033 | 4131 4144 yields 2.7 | 0.2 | 0.6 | 0.58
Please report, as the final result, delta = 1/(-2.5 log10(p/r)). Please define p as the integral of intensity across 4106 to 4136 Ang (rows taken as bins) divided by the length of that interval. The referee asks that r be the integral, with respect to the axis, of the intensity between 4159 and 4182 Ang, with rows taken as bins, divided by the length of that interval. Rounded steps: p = 6.39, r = 6.87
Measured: 13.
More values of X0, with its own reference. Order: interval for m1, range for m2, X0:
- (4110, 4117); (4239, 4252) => 0.17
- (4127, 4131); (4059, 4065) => 0.03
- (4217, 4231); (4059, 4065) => 0.01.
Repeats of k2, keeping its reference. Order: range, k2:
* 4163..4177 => 4173.70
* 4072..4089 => 4074.94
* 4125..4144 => 4131.63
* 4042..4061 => 4046.89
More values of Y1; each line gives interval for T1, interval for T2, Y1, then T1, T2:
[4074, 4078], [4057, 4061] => 28.7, 26.1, 28.7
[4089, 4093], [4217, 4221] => 28.7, 26.3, 28.7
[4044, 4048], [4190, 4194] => 28.2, 26.4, 28.2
